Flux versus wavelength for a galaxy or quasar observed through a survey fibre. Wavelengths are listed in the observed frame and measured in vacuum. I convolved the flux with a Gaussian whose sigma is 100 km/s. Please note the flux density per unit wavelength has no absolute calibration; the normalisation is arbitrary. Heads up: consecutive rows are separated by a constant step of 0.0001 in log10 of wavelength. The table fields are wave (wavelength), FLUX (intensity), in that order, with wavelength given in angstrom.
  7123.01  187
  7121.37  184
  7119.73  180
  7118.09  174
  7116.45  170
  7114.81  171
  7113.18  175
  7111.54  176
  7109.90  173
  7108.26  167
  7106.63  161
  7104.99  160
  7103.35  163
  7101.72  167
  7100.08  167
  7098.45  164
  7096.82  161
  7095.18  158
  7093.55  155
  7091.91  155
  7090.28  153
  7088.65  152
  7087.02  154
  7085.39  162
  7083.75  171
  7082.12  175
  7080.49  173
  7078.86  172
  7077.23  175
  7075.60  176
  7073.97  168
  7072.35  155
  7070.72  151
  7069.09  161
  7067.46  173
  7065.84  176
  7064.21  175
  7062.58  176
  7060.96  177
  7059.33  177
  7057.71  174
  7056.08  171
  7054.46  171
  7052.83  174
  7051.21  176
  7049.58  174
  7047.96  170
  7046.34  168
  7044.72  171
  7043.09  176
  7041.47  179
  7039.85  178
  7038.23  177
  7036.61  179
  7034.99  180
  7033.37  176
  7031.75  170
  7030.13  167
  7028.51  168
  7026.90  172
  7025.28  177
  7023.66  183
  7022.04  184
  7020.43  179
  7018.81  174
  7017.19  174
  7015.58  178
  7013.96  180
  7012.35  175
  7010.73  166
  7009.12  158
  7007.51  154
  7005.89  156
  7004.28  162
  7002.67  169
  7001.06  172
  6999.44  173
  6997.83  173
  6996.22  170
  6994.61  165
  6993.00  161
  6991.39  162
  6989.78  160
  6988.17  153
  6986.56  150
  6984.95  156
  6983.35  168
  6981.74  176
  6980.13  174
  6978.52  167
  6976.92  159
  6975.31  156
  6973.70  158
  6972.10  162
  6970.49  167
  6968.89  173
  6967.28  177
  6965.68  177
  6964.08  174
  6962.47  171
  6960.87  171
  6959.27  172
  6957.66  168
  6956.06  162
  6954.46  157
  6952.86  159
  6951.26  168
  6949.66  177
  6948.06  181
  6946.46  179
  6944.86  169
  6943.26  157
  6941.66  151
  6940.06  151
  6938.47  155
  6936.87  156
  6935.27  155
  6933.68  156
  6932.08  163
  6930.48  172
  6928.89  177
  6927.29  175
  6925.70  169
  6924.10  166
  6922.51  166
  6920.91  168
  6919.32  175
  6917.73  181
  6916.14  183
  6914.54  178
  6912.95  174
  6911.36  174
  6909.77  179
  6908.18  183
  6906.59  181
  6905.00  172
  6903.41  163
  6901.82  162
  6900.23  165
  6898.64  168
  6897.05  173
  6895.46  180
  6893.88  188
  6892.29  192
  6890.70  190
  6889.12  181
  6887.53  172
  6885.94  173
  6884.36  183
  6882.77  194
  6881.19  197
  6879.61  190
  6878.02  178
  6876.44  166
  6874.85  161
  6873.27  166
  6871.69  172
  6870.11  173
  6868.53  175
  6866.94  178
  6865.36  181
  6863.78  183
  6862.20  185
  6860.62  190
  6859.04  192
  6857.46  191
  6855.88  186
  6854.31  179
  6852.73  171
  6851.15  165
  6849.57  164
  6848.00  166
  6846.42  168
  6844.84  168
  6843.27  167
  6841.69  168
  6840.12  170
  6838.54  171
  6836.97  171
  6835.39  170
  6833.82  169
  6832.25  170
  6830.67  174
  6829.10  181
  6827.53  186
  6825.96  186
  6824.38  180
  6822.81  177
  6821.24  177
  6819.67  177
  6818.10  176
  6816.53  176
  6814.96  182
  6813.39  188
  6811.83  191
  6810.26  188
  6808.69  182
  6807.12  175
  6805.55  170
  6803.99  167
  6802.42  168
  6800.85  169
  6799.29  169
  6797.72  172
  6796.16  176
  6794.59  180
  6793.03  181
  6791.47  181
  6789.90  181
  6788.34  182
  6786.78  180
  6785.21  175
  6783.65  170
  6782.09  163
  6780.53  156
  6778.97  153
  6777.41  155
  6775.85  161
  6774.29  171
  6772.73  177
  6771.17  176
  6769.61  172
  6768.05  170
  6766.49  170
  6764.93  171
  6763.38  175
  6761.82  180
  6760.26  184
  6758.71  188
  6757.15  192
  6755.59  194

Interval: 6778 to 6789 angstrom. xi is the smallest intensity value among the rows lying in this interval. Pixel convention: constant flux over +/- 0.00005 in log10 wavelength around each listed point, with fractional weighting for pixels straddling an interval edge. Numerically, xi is 153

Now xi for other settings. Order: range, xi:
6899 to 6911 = 162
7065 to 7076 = 151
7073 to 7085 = 168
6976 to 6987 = 150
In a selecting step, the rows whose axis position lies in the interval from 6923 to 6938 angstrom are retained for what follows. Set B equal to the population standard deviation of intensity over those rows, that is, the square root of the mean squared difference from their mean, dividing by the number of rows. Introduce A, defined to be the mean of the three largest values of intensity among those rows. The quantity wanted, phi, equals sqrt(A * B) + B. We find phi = 45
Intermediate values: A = 175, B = 8.0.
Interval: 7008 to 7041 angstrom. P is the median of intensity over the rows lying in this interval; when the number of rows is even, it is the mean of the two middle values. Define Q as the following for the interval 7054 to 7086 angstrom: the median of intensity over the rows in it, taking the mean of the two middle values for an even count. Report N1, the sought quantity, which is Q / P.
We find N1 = 0.98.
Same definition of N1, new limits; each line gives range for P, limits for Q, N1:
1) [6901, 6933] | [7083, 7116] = 0.93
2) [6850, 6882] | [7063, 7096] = 0.92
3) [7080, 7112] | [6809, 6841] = 1.09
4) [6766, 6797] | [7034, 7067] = 1.01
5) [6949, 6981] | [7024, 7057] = 1.04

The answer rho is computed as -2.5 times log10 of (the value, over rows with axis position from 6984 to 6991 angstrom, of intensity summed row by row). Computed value -6.98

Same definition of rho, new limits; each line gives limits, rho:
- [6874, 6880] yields -7.10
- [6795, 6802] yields -7.09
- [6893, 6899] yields -7.13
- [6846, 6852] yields -7.05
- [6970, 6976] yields -7.02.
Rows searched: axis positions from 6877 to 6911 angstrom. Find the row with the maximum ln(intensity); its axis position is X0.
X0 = 6881.19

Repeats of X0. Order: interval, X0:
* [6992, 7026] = 7022.04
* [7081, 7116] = 7111.54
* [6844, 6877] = 6859.04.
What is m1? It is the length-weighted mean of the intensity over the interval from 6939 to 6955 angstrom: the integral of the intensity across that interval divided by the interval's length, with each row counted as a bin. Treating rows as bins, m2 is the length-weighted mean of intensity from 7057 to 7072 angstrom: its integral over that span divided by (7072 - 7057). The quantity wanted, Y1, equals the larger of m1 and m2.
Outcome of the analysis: 171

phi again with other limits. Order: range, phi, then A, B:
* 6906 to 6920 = 28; 182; 3.4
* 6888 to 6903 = 55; 190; 10.6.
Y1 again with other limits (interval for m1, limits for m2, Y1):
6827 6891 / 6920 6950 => 176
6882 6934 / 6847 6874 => 177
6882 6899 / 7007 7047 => 182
